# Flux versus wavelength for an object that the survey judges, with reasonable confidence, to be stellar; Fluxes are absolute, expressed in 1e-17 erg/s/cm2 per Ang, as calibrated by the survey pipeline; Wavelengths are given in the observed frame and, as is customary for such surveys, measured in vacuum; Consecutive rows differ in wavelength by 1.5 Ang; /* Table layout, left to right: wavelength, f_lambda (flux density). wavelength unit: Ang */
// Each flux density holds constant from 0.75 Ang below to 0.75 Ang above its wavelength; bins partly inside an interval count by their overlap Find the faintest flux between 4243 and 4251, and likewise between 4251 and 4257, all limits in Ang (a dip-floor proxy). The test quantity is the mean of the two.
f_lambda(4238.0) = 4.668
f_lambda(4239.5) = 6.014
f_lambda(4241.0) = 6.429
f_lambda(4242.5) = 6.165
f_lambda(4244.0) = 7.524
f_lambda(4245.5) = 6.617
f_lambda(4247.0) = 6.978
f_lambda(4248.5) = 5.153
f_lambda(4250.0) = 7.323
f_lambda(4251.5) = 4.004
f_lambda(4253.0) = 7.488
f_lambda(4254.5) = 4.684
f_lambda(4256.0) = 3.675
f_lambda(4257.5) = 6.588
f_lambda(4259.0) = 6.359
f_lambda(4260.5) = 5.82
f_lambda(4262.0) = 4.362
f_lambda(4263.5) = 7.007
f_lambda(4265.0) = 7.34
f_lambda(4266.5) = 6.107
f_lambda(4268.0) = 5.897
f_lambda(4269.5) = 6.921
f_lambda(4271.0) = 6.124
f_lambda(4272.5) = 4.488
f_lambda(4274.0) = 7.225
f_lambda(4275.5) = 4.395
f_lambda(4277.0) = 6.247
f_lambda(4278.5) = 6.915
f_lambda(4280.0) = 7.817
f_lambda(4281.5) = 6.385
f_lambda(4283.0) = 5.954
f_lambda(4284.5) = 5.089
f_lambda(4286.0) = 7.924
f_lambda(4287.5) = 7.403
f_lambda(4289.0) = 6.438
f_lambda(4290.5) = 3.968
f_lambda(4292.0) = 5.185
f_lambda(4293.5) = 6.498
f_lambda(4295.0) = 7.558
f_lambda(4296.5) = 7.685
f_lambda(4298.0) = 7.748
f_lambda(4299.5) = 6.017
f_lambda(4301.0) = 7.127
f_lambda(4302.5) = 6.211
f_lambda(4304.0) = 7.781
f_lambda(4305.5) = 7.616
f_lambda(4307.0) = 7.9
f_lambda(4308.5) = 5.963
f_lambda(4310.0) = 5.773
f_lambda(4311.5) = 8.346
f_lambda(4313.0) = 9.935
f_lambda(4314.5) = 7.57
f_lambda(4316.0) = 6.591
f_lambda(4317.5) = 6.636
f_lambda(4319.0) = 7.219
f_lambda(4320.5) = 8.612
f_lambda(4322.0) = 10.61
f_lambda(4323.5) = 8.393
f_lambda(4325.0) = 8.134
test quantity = 4.4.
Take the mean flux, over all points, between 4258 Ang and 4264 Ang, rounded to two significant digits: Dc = 5.9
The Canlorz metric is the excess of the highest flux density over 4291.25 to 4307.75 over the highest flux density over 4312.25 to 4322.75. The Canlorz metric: -2.7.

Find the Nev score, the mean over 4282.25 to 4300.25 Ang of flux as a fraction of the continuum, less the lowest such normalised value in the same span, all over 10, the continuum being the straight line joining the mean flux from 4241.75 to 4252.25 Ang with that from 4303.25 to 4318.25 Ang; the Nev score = 0.035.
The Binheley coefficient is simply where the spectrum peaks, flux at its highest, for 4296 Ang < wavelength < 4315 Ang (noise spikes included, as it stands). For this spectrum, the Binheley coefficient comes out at 4313.0 Ang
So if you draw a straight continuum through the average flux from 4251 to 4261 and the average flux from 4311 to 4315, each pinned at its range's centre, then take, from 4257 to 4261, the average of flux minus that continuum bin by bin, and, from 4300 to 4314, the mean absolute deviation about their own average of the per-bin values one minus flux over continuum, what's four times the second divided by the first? 0.8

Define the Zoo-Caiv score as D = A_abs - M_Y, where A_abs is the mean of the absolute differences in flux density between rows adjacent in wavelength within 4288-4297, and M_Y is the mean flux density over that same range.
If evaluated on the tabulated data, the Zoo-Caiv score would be -5.0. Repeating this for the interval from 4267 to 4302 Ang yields -5.1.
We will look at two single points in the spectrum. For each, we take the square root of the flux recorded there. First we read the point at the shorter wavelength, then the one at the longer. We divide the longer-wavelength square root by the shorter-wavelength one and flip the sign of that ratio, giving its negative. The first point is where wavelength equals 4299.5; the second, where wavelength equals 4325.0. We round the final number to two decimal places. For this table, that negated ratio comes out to -1.16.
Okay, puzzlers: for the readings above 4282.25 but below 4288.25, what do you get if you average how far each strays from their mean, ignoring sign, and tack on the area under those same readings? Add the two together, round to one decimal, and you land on 40.6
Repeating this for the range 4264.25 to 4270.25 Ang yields 40.0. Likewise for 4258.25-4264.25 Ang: 36.1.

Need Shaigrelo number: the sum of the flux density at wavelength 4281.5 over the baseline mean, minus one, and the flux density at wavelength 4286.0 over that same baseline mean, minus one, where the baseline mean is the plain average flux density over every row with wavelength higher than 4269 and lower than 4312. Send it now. 0.2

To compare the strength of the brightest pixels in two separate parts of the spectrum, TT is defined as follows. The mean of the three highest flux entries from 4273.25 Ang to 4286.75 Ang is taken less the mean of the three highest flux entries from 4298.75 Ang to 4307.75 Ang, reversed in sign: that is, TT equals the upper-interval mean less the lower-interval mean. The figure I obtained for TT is 0.1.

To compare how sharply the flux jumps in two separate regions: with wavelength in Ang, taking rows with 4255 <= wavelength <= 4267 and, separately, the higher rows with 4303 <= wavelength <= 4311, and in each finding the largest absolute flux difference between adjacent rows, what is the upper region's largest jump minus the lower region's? -1.0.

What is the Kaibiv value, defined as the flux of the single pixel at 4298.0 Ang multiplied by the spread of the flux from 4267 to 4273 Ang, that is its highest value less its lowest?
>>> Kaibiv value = 19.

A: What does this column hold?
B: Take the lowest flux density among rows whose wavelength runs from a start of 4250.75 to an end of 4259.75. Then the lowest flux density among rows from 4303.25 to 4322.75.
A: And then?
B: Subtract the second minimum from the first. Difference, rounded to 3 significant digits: -2.10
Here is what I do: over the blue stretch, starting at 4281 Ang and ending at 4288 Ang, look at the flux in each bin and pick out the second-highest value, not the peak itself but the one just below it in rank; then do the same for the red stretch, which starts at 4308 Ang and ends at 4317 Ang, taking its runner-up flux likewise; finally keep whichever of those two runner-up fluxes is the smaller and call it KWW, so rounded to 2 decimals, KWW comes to 7.40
